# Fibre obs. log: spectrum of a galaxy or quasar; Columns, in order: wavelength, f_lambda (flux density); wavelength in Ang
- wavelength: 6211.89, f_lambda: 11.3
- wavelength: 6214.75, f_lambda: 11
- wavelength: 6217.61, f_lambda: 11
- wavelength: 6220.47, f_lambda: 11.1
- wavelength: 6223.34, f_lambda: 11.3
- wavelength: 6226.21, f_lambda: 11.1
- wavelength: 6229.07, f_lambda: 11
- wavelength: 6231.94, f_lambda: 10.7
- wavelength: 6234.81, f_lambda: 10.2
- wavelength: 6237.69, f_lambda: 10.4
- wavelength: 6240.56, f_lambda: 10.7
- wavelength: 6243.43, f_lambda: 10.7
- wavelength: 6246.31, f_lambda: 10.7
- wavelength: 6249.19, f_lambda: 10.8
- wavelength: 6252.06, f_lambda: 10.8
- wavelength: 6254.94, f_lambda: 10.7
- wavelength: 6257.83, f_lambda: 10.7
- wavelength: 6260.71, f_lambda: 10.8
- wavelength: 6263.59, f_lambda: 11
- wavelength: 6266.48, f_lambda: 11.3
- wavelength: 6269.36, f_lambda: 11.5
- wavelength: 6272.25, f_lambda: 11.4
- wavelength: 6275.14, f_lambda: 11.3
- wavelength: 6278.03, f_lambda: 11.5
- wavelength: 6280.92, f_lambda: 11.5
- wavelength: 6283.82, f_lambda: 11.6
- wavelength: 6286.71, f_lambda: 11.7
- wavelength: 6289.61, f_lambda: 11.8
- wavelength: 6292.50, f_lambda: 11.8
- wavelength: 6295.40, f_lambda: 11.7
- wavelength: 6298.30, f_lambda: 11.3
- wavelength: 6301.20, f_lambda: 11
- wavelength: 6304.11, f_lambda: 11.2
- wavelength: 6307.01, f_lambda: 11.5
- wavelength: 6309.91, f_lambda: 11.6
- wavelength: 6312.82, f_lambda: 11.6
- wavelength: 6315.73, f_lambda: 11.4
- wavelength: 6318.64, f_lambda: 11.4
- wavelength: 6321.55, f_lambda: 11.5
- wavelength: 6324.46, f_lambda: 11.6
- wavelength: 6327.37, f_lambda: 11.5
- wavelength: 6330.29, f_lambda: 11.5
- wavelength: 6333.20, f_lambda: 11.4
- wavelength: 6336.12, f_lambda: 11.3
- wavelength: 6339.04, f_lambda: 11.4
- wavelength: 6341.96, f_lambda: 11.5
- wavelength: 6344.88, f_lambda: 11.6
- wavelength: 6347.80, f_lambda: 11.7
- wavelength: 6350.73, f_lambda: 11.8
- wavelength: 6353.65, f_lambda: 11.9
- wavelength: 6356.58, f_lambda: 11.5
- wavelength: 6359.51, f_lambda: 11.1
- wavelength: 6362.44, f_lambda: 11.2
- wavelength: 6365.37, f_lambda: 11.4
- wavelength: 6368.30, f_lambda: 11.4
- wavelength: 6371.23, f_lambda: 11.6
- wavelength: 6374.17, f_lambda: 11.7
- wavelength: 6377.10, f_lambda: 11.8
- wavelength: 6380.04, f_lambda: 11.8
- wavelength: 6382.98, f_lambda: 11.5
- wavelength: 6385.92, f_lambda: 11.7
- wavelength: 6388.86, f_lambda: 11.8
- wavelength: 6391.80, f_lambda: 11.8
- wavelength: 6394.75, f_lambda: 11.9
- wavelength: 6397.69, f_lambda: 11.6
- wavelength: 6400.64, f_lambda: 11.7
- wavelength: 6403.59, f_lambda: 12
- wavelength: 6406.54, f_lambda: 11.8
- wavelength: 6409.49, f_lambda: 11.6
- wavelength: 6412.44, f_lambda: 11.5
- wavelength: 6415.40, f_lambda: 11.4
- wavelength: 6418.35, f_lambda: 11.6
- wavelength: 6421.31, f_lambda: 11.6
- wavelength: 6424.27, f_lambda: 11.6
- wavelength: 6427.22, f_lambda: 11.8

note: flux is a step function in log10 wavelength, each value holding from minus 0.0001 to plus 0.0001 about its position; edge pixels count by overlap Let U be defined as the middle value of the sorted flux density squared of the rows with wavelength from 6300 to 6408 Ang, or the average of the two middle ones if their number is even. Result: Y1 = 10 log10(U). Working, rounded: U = 135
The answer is 21.3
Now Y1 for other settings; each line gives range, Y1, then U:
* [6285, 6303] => 21.4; 137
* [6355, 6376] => 21.1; 130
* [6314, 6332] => 21.2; 132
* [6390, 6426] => 21.3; 135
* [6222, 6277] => 20.7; 117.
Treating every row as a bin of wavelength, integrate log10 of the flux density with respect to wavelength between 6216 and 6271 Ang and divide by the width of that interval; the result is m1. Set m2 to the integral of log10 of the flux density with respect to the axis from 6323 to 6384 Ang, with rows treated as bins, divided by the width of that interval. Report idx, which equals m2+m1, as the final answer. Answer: 2.10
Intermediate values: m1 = 1.04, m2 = 1.06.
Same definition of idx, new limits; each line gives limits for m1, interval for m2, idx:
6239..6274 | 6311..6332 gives 2.10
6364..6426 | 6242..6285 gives 2.11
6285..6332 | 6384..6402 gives 2.13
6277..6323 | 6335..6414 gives 2.13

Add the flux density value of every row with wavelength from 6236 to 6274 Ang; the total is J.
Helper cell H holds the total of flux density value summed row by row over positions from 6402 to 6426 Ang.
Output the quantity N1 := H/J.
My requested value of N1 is 0.7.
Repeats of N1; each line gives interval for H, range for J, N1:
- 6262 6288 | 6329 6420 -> 0.3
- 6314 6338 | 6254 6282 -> 0.8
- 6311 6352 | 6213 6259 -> 0.9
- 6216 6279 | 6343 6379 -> 1.7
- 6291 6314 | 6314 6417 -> 0.2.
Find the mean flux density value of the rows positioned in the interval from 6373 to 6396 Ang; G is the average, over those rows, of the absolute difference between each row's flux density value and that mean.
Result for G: 0.09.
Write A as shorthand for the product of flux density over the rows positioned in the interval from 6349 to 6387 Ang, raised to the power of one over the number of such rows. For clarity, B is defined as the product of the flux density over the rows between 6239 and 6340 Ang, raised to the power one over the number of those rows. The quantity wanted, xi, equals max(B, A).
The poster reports 11.6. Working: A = 11.6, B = 11.3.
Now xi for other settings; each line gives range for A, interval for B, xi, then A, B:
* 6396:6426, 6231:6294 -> 11.6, 11.6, 11.1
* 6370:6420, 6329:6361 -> 11.7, 11.7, 11.5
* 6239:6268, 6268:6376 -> 11.5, 10.8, 11.5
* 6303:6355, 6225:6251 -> 11.5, 11.5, 10.7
